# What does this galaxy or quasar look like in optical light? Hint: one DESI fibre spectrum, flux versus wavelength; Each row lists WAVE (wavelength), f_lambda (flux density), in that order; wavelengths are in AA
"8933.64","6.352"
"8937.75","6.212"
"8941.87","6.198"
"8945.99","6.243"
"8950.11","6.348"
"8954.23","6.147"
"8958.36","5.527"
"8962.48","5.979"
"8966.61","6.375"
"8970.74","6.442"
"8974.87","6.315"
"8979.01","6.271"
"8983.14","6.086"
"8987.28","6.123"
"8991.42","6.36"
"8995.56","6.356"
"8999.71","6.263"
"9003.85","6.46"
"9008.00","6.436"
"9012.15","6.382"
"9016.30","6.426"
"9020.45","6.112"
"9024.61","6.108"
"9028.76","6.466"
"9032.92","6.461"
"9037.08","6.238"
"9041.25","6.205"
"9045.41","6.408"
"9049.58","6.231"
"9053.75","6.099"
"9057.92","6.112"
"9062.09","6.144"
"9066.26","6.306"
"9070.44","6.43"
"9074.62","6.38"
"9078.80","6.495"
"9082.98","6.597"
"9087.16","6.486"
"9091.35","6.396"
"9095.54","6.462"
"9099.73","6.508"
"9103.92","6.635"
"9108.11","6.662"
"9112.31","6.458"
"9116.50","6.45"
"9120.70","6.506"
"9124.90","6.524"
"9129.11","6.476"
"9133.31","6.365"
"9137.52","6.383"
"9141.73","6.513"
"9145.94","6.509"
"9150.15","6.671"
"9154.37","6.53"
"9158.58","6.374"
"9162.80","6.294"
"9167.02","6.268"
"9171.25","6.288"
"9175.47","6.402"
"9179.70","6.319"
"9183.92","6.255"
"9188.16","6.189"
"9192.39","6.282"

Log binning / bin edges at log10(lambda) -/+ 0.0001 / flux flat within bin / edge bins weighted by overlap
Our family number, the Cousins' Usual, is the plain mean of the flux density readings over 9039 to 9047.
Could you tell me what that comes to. 6.3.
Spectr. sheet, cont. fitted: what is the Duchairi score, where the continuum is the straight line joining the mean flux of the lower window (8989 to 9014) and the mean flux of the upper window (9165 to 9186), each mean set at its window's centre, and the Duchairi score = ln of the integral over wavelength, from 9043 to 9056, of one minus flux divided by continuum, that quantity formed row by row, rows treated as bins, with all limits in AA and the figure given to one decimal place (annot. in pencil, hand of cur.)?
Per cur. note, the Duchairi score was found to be -1.5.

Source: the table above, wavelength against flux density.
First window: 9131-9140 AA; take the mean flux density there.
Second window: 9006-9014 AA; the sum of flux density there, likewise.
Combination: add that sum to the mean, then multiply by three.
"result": 57.6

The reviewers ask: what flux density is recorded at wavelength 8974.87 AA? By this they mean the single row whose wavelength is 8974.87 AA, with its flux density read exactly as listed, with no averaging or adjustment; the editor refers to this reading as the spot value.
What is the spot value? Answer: 6.315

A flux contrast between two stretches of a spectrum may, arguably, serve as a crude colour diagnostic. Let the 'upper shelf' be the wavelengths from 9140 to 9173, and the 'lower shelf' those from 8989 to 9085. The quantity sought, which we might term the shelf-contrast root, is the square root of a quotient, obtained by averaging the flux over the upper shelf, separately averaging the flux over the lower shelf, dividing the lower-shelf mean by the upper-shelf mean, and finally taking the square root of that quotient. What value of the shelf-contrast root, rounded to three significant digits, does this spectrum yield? 0.992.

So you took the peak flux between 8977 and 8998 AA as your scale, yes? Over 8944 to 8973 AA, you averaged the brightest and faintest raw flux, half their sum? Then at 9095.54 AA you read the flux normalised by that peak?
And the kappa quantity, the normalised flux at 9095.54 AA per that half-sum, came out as 0.170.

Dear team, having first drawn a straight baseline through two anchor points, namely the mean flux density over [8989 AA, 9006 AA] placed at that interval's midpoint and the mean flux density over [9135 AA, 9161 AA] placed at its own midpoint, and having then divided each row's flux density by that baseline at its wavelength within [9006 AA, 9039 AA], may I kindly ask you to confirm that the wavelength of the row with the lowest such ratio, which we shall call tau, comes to 9024.61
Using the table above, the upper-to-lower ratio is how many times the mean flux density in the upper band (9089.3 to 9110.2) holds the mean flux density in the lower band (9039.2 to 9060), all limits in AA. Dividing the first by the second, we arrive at 1.052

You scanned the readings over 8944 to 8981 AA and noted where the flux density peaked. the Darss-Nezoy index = 8970.74 AA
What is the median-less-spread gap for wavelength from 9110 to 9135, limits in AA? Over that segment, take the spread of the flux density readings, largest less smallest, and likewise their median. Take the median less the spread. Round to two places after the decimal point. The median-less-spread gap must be 6.31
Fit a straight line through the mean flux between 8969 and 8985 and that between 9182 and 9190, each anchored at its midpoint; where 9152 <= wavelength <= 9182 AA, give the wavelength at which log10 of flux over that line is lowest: 9167.02 AA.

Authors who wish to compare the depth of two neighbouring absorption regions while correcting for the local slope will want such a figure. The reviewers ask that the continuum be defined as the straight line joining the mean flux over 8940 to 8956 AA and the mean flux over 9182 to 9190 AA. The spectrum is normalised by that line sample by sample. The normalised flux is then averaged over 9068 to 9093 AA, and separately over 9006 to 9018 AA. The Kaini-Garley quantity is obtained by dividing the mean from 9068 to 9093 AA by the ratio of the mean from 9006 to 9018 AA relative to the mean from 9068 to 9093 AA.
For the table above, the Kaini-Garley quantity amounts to 1.05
